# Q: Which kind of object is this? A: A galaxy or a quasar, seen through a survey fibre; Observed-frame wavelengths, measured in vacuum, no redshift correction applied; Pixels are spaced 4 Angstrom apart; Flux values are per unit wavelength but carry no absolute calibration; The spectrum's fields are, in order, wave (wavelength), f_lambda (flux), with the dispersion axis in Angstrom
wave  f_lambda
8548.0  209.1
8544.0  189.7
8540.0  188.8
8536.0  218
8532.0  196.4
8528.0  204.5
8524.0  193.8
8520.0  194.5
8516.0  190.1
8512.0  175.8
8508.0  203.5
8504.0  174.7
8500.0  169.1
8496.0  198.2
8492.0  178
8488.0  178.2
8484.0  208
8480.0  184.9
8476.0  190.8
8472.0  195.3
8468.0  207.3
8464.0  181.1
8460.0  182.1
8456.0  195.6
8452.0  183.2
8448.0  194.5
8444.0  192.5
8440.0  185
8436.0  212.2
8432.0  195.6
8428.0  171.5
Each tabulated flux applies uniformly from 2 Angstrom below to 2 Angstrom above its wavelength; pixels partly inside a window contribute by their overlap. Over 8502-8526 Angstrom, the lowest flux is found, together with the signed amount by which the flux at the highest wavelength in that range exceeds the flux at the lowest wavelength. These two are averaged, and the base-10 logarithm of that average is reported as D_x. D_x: 1.99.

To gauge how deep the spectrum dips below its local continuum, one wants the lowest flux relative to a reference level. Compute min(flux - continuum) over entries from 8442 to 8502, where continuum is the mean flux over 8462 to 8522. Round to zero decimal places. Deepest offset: -20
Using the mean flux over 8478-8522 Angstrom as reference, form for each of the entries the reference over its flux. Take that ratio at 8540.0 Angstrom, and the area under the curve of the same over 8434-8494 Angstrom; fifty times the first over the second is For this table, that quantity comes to 0.84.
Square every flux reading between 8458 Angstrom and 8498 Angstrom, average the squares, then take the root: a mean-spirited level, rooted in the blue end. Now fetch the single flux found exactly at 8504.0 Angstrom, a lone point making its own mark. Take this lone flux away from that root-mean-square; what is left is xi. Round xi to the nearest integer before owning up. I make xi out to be 16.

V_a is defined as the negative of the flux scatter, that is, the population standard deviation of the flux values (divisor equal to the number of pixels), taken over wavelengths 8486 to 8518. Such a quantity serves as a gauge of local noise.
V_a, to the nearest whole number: -12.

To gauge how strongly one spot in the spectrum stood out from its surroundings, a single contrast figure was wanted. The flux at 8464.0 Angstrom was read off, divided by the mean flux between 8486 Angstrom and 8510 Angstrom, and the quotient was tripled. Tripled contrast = 2.96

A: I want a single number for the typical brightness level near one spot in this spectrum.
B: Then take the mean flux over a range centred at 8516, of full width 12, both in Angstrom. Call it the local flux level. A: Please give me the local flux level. 187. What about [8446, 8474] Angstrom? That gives 191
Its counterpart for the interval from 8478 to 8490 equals 190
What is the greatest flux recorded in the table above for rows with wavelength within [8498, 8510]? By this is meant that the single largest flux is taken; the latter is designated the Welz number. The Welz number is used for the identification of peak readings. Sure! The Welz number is 203.5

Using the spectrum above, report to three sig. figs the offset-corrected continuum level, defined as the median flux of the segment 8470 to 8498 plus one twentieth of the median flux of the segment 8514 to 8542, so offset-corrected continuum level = 201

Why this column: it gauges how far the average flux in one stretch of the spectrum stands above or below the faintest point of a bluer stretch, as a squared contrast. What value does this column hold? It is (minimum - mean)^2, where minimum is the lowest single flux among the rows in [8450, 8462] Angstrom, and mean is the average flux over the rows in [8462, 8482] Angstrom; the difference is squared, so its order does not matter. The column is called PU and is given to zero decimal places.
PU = 96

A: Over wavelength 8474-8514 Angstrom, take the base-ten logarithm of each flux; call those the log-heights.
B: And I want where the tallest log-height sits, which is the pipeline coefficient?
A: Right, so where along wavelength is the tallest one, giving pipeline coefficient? 8484.0 Angstrom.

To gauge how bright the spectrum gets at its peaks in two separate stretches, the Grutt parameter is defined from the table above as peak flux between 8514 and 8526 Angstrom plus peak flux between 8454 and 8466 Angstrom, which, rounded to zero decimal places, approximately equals 390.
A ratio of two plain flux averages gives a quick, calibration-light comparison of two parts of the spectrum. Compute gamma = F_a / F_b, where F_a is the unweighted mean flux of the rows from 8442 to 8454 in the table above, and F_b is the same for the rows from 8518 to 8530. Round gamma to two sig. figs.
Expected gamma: 0.96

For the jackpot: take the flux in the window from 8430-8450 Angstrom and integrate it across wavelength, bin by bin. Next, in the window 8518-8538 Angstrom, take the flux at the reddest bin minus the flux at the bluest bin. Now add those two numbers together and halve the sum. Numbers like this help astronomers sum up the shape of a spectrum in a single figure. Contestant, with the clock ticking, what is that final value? 1971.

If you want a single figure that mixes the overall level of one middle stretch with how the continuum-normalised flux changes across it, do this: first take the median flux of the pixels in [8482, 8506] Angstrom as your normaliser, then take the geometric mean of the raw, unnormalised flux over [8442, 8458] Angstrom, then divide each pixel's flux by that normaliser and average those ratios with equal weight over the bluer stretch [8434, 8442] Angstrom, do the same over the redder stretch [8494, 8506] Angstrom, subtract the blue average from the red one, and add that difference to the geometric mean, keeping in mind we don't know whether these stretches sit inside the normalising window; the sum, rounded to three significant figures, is 191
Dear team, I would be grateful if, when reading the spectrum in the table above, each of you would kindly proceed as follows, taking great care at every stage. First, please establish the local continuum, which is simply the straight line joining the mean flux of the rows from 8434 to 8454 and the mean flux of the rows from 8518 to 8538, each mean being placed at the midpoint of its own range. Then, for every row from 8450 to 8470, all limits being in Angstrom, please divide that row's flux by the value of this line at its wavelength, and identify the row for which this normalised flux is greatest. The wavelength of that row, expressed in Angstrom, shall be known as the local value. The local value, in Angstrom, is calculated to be 8468.0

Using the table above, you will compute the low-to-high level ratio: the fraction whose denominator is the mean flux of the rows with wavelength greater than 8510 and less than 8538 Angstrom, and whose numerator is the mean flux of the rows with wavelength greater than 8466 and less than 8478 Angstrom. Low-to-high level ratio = 1.01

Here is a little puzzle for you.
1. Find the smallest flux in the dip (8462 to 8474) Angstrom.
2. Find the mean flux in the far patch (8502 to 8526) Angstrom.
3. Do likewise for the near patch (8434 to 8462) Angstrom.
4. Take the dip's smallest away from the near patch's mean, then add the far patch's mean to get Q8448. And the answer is 200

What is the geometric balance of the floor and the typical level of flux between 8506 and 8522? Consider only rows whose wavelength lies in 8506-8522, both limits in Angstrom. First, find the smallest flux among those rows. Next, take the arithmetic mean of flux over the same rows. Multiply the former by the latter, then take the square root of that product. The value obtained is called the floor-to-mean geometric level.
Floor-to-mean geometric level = 183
